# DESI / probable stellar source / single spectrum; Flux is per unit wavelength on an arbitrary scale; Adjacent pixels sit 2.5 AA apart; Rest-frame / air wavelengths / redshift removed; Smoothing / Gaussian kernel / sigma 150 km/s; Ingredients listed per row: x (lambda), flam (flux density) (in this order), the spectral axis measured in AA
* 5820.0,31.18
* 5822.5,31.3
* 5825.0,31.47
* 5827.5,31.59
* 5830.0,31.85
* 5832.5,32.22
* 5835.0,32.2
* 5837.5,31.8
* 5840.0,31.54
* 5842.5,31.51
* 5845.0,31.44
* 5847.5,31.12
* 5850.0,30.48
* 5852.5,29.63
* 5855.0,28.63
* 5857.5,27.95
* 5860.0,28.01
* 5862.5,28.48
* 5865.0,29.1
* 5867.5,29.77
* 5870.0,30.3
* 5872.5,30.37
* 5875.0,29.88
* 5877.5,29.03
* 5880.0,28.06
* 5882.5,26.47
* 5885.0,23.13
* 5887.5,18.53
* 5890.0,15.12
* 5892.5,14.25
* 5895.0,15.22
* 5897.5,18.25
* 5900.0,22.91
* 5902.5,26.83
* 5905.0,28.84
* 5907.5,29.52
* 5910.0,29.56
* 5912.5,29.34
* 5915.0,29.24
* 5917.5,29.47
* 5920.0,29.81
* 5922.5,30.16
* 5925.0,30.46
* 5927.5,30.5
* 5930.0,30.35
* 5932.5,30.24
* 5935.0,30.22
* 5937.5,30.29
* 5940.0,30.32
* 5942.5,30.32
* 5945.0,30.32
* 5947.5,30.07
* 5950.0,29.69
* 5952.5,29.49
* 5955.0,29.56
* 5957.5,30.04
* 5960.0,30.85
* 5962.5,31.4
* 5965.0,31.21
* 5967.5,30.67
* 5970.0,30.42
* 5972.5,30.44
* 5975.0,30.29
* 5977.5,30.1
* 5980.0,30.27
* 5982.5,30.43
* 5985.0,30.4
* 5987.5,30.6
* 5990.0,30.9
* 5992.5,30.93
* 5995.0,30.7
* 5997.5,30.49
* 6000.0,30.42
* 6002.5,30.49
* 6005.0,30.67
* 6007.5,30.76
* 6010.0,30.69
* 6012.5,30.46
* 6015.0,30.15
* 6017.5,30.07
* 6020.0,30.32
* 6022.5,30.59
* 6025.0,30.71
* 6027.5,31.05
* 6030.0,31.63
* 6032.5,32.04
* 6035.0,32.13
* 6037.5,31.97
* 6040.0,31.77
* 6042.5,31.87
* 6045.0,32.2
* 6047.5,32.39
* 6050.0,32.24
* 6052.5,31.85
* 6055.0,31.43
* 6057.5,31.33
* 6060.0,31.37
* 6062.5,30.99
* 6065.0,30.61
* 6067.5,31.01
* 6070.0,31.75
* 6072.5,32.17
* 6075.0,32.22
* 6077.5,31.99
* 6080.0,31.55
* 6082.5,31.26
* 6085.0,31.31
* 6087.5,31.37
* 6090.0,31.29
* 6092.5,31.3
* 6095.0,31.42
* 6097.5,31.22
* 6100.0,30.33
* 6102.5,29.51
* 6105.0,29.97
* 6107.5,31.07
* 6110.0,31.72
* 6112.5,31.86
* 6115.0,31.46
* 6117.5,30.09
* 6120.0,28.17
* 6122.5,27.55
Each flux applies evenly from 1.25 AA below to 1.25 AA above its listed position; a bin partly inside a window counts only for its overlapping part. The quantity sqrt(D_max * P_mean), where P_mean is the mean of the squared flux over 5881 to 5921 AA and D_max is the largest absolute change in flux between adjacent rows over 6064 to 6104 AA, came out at 23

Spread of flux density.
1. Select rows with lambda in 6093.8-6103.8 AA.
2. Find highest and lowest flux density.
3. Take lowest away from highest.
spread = 1.9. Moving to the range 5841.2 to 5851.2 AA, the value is 1.0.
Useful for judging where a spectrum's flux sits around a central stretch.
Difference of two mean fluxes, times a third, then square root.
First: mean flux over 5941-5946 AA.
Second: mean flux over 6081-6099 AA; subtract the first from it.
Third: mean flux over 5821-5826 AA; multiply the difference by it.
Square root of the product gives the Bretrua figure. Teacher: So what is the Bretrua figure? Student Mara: 6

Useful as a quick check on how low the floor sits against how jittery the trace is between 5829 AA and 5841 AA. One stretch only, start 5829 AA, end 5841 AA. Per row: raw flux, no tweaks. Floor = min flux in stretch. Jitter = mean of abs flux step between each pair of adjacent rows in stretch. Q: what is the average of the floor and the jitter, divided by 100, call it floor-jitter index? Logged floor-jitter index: 0.159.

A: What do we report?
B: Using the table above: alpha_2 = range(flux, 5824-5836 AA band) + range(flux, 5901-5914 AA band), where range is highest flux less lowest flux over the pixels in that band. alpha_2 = 3.5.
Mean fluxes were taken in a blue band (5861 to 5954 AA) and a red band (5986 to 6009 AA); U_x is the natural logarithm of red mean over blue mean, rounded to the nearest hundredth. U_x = 0.11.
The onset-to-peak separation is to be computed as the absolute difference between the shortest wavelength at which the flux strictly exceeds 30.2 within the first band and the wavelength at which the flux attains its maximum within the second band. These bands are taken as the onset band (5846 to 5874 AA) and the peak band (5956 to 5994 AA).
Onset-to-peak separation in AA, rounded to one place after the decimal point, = 115.0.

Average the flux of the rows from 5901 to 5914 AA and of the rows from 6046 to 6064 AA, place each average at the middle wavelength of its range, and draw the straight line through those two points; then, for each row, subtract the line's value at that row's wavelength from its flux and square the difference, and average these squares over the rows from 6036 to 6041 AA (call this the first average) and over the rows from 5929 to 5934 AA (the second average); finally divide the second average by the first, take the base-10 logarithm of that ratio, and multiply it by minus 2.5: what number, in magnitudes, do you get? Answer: -1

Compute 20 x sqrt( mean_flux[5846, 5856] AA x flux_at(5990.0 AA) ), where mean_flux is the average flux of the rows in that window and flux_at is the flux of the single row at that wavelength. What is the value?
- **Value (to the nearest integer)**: 609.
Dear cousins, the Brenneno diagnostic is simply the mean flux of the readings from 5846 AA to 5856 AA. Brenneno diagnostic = 30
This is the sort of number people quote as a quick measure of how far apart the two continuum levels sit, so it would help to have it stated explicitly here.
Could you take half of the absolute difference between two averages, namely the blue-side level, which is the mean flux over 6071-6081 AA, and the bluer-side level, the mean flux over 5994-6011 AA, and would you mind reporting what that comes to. 0.69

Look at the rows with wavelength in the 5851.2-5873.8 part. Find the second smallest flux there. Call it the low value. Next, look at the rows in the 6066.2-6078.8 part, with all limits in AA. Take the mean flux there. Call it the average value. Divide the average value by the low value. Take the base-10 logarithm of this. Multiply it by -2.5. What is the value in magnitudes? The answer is -0.14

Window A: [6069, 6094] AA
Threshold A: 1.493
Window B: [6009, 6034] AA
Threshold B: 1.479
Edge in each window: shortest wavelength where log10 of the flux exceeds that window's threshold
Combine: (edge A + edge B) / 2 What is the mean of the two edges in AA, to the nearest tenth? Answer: 6040.0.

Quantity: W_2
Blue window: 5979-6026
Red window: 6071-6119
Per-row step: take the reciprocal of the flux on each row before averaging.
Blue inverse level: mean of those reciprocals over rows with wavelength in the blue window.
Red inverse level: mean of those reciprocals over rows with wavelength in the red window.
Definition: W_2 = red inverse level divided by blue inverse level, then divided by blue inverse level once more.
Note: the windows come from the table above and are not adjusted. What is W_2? 29.9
